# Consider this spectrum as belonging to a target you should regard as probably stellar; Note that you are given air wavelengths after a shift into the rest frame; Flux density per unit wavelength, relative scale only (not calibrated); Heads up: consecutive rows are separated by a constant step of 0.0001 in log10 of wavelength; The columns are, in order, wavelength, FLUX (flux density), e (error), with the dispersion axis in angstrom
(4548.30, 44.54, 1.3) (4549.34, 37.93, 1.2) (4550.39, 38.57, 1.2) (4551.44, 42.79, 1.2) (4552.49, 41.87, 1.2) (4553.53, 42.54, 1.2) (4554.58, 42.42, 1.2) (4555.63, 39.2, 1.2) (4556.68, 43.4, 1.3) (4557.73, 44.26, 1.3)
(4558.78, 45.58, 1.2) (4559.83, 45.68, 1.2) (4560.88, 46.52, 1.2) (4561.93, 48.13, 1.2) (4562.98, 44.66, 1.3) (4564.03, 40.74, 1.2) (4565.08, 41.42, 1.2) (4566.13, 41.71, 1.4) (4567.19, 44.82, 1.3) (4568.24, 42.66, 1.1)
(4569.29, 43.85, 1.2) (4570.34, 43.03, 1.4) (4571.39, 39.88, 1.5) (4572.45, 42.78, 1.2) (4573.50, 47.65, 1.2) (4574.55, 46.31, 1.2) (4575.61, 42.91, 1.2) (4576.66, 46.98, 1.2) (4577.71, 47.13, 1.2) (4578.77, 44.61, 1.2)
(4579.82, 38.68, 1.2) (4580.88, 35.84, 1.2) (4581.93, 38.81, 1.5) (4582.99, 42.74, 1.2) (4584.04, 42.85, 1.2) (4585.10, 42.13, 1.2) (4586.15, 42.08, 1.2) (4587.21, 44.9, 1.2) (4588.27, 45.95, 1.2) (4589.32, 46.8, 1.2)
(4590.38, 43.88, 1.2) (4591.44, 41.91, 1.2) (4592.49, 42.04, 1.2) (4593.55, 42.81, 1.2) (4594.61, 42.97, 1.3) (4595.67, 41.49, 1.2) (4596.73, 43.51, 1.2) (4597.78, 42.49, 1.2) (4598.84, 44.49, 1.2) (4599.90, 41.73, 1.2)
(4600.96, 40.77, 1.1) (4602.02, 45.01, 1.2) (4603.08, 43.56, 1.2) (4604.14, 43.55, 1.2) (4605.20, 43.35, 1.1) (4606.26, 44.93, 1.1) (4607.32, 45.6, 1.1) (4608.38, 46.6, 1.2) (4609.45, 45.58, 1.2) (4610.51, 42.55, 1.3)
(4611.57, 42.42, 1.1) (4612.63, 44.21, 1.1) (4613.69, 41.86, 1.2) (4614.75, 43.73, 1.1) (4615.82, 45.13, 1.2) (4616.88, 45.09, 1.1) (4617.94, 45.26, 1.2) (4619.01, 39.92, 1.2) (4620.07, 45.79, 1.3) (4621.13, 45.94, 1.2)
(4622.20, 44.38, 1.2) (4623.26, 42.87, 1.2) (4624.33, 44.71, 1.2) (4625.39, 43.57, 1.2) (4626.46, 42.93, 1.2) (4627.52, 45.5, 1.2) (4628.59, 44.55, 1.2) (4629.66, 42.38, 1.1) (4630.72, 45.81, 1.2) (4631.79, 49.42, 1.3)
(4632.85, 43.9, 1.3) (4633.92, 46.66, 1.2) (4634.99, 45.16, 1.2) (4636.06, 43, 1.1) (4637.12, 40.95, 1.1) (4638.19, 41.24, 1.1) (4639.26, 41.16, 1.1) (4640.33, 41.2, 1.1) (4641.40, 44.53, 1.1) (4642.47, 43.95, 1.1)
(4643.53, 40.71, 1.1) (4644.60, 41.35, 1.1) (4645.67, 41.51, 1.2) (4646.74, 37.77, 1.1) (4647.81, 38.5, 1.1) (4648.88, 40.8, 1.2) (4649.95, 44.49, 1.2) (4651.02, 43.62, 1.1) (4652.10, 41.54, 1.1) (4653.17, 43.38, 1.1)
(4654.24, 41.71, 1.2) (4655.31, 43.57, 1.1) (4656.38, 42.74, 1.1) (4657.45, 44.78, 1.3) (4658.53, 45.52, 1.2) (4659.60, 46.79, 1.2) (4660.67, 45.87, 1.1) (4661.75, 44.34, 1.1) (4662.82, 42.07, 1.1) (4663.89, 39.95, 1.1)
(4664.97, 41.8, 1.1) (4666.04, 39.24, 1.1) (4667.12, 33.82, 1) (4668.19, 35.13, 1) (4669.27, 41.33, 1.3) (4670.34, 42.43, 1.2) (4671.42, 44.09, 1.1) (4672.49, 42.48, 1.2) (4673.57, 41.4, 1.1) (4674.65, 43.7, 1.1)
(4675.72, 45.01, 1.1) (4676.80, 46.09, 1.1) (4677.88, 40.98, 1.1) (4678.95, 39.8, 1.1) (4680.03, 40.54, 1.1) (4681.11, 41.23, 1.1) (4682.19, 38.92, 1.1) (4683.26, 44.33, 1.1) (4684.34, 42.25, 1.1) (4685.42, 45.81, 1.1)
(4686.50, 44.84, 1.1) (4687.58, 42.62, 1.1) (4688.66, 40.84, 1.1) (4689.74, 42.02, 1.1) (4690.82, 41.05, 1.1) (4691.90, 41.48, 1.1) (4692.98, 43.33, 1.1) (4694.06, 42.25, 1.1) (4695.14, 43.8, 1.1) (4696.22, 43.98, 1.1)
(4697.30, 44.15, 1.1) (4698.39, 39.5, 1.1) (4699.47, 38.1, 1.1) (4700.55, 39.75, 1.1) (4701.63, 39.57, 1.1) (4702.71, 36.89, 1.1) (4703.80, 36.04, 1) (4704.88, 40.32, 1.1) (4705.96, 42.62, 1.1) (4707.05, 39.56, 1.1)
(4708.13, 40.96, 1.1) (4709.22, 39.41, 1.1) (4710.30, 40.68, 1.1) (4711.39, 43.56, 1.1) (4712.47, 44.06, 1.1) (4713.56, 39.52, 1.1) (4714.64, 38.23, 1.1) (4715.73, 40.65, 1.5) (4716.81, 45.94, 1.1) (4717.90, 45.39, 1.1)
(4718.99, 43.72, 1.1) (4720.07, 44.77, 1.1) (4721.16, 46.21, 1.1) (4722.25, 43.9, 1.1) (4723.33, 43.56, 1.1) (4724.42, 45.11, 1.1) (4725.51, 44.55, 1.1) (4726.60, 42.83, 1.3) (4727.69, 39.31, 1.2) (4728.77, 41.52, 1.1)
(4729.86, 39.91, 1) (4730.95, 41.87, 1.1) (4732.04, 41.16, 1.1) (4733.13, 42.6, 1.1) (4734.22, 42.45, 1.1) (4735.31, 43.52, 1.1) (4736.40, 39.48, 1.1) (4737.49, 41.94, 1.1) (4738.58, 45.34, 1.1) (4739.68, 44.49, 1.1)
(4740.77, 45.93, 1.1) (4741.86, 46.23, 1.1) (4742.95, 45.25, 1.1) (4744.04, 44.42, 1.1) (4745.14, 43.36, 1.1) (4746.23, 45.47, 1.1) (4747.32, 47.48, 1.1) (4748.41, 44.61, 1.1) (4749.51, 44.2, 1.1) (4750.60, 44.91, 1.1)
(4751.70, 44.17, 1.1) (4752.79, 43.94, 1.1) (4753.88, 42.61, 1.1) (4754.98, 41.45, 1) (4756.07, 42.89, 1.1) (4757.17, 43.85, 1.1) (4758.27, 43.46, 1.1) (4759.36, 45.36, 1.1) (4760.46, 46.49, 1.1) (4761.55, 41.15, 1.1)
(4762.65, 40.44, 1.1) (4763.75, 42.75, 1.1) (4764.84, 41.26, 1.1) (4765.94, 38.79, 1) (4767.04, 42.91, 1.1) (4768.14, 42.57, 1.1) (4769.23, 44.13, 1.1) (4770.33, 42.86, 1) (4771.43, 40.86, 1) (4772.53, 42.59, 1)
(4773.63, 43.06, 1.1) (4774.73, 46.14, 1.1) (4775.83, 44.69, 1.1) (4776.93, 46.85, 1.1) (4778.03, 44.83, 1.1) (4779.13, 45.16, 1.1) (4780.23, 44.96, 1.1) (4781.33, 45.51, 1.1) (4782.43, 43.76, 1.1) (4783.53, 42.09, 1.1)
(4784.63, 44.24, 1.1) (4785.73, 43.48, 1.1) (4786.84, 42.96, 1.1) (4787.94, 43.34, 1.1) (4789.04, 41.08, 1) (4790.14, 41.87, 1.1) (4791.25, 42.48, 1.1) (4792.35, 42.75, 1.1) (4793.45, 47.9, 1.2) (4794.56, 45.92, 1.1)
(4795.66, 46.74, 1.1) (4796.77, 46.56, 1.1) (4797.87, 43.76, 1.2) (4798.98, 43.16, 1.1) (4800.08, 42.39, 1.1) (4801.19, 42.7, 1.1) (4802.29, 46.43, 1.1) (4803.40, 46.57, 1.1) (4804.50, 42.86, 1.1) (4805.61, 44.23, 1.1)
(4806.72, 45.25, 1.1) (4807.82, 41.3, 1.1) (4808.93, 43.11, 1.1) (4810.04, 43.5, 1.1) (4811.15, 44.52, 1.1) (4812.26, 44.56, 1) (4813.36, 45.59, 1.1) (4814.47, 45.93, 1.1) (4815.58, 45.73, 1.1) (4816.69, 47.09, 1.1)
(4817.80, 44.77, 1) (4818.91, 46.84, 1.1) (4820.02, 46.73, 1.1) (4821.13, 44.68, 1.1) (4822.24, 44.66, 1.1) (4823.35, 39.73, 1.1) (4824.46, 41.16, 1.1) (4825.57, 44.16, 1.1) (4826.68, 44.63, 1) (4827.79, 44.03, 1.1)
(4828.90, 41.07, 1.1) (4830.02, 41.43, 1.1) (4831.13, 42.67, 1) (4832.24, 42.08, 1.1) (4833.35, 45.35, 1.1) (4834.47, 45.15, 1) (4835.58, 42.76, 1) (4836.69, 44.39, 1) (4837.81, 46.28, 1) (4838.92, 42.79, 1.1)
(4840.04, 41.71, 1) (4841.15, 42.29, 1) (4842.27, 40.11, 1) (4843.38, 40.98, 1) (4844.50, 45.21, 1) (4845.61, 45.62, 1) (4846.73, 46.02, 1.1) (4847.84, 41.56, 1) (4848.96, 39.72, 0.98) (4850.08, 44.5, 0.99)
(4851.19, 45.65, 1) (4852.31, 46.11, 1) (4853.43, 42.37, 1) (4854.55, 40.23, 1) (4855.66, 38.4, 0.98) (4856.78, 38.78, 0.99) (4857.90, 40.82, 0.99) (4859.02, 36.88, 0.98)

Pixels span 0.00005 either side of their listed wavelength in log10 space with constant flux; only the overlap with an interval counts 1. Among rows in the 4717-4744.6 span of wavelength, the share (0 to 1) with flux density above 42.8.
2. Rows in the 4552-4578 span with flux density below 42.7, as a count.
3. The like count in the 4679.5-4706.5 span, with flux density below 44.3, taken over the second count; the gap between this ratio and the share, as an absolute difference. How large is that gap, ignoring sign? 1.8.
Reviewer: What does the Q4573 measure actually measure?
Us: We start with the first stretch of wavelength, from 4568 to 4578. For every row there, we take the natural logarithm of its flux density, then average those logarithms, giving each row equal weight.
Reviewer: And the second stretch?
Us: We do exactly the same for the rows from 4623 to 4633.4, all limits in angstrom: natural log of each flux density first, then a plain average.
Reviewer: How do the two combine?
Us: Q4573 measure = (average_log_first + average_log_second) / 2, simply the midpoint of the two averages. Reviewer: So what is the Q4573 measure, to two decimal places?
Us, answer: 3.79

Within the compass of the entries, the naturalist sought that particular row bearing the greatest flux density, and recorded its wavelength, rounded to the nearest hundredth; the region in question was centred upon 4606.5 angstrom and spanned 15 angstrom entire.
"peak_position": 4608.38 angstrom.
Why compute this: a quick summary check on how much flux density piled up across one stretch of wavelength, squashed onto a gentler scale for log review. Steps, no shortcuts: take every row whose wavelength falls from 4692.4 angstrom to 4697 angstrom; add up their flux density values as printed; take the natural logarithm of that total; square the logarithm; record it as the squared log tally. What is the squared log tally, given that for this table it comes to 26.6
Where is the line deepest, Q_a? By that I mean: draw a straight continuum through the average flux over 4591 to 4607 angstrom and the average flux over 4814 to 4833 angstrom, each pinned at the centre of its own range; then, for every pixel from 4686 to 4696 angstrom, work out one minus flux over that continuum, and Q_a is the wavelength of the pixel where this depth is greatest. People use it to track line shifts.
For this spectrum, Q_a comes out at 4688.66 angstrom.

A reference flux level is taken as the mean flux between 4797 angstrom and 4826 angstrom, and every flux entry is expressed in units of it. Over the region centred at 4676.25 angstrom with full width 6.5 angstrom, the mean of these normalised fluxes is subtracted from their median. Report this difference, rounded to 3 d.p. -0.006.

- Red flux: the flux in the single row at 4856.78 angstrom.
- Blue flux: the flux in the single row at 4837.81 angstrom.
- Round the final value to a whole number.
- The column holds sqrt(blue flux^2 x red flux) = 288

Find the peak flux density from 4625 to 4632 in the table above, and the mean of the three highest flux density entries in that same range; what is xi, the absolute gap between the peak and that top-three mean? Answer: 2.5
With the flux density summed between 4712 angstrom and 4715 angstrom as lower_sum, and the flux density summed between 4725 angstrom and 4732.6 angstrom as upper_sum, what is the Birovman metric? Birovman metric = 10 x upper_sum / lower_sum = 24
